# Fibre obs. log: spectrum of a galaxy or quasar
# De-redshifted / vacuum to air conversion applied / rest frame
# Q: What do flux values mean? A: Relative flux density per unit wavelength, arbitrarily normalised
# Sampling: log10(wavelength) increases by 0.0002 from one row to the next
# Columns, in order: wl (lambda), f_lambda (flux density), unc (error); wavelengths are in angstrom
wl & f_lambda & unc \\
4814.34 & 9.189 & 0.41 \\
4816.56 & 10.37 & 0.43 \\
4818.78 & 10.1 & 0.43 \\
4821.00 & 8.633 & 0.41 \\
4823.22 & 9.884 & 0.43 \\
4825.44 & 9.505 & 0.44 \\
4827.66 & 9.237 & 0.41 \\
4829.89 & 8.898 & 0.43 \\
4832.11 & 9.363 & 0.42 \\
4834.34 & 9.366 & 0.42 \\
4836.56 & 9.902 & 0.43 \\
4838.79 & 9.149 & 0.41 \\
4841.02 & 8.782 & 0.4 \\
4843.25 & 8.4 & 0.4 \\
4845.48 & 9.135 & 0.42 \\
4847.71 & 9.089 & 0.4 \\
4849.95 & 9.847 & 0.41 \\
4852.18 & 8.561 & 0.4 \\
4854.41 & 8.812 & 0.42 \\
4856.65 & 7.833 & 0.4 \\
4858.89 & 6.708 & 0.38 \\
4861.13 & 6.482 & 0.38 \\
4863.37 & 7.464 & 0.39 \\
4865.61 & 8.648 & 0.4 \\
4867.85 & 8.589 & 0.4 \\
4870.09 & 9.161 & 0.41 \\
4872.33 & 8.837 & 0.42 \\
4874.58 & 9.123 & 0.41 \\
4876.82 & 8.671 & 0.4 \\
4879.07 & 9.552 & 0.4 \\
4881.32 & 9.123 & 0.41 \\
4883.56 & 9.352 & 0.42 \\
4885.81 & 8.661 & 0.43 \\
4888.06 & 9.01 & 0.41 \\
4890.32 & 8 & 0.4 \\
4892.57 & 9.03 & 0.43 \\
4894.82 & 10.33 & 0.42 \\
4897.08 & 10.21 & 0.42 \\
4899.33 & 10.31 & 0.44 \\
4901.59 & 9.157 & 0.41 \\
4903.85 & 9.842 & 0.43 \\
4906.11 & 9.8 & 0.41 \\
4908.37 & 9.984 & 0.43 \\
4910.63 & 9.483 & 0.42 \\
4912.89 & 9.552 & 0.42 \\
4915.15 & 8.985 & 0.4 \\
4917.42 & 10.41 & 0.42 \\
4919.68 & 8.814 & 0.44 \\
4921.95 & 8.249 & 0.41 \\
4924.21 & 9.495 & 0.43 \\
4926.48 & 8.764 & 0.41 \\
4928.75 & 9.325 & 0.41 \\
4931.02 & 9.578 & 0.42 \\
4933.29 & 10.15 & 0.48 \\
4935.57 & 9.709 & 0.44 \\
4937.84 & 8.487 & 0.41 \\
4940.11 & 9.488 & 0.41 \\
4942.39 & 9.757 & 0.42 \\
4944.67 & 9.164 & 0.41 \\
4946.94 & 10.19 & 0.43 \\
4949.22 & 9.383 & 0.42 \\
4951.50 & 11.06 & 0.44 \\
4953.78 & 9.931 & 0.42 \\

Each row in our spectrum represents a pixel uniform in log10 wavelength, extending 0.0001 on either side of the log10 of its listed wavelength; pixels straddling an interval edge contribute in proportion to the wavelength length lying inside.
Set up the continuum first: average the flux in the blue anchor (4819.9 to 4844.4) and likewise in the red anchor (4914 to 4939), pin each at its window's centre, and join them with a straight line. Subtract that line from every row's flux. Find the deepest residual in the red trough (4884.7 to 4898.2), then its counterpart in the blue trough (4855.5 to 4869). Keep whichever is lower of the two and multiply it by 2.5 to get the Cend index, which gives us -6.8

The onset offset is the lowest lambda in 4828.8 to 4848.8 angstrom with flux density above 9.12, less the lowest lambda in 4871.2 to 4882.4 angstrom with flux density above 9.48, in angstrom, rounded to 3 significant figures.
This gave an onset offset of -47.0 angstrom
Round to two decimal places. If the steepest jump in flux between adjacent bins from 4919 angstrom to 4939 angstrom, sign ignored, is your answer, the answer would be 1.25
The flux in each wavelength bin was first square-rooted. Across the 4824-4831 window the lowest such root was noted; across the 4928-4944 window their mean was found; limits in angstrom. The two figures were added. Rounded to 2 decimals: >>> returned 6.06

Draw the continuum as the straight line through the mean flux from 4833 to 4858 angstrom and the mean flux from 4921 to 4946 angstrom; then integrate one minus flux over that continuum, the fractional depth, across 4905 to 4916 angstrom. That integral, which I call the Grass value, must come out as -0.4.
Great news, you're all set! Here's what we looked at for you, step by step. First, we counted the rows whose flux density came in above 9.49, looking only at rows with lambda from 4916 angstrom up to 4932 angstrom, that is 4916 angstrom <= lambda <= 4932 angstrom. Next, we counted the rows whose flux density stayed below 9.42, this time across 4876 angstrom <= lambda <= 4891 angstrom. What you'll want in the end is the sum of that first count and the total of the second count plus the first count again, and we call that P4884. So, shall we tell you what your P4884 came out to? 12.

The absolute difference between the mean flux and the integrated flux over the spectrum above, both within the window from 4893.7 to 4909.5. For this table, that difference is 147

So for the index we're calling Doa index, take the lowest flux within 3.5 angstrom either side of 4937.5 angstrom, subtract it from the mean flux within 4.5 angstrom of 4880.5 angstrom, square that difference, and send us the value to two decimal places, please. 0.47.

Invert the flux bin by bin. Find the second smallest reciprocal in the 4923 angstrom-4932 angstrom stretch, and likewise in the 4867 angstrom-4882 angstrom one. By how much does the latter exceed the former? 0.0038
